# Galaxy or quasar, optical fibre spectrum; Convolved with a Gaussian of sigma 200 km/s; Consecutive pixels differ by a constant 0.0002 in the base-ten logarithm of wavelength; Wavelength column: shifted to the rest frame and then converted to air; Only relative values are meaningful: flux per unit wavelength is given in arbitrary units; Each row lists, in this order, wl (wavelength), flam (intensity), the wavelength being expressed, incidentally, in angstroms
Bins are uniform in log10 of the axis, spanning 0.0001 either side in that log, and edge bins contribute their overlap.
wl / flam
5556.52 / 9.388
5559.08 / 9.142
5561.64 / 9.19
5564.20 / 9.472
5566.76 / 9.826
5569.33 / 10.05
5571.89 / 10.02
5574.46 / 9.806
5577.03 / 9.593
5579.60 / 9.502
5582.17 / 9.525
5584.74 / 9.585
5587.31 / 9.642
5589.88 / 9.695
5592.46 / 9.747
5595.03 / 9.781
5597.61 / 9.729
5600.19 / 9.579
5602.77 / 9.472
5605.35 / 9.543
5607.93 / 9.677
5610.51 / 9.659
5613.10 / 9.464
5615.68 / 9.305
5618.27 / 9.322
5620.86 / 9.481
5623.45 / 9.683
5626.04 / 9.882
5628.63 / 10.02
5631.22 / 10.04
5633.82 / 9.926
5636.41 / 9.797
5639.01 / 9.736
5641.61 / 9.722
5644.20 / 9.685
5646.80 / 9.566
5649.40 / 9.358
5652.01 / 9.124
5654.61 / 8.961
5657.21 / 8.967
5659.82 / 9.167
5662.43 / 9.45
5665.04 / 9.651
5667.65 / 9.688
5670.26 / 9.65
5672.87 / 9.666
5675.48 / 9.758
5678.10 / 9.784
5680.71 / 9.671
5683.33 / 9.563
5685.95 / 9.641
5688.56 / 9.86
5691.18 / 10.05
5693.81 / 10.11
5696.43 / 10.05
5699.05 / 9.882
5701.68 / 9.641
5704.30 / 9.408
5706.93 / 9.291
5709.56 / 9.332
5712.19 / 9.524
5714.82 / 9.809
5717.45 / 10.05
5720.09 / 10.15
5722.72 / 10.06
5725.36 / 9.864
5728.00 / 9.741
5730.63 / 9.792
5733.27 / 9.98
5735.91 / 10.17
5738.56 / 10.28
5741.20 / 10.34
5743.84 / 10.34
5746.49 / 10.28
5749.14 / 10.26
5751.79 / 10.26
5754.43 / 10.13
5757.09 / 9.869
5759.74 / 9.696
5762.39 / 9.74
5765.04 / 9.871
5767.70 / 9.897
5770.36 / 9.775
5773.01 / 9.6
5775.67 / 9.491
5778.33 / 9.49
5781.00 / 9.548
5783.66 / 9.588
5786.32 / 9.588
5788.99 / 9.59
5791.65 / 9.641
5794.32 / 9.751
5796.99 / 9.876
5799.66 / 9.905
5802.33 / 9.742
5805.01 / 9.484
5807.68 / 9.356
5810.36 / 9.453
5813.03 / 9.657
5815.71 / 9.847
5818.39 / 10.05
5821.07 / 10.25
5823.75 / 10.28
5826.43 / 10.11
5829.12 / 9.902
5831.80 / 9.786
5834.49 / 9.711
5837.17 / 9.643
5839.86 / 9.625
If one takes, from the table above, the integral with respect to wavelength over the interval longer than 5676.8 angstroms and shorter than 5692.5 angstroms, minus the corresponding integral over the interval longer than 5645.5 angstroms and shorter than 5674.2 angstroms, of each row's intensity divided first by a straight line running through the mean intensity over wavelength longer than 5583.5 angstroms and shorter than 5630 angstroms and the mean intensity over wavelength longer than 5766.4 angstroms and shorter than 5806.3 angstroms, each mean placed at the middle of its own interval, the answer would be -12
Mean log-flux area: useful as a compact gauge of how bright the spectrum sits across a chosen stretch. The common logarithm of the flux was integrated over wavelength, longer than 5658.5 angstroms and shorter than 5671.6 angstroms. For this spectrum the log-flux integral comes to 12.8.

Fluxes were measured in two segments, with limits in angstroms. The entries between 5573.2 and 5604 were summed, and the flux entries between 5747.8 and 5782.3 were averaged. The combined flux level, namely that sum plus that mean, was 125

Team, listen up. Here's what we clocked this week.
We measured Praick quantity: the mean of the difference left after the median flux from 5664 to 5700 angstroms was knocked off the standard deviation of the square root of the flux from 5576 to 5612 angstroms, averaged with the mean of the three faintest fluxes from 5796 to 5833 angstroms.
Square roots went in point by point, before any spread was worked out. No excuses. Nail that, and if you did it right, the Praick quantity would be -0.14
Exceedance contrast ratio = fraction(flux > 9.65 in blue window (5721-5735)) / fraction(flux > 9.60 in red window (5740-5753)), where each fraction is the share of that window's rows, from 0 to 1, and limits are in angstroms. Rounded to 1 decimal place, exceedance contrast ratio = 1.0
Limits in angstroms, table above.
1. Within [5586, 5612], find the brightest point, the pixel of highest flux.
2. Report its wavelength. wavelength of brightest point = 5595.03 angstroms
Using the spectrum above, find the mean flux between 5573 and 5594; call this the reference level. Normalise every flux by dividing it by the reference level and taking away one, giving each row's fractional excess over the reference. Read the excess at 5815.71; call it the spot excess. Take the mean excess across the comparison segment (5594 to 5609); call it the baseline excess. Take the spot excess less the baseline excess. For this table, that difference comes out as 0.02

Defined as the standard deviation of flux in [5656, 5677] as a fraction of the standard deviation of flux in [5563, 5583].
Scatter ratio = 1.23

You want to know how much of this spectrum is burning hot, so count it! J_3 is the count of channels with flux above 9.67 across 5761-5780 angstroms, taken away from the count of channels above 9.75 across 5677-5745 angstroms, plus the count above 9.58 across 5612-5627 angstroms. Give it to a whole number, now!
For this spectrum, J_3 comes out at 15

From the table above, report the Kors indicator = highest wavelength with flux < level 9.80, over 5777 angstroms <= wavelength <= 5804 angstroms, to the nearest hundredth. 5802.33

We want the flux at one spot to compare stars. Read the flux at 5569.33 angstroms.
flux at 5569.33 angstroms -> 10.05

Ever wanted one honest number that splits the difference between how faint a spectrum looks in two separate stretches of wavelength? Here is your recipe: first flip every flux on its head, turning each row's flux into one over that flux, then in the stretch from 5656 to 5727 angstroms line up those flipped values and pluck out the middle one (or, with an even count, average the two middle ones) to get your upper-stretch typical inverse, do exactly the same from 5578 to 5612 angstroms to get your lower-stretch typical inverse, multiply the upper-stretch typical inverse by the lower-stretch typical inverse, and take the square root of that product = 0.104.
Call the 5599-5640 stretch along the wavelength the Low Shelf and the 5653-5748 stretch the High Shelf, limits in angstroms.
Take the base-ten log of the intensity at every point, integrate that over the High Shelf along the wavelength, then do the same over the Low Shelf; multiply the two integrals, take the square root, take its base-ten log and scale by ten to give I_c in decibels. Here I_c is 17.9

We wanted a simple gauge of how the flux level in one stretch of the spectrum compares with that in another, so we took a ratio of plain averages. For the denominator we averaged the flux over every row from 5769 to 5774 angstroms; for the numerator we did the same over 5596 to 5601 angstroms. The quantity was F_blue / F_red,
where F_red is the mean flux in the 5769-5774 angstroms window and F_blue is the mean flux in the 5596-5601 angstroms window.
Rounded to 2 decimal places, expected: 1.00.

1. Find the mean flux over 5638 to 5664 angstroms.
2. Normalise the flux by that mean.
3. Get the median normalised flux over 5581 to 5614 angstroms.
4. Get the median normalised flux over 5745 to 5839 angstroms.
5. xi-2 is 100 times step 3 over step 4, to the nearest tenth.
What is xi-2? 98.9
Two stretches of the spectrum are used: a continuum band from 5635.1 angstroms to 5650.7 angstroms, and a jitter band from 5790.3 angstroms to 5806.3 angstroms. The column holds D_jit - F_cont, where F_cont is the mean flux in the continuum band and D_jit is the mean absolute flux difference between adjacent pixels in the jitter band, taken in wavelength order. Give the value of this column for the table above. -9.51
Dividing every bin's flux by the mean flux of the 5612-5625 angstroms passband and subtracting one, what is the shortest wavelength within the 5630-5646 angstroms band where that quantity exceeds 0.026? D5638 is 5631.22 angstroms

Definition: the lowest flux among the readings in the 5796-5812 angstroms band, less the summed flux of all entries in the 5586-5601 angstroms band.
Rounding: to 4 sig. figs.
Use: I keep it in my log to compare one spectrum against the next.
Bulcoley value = -48.82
